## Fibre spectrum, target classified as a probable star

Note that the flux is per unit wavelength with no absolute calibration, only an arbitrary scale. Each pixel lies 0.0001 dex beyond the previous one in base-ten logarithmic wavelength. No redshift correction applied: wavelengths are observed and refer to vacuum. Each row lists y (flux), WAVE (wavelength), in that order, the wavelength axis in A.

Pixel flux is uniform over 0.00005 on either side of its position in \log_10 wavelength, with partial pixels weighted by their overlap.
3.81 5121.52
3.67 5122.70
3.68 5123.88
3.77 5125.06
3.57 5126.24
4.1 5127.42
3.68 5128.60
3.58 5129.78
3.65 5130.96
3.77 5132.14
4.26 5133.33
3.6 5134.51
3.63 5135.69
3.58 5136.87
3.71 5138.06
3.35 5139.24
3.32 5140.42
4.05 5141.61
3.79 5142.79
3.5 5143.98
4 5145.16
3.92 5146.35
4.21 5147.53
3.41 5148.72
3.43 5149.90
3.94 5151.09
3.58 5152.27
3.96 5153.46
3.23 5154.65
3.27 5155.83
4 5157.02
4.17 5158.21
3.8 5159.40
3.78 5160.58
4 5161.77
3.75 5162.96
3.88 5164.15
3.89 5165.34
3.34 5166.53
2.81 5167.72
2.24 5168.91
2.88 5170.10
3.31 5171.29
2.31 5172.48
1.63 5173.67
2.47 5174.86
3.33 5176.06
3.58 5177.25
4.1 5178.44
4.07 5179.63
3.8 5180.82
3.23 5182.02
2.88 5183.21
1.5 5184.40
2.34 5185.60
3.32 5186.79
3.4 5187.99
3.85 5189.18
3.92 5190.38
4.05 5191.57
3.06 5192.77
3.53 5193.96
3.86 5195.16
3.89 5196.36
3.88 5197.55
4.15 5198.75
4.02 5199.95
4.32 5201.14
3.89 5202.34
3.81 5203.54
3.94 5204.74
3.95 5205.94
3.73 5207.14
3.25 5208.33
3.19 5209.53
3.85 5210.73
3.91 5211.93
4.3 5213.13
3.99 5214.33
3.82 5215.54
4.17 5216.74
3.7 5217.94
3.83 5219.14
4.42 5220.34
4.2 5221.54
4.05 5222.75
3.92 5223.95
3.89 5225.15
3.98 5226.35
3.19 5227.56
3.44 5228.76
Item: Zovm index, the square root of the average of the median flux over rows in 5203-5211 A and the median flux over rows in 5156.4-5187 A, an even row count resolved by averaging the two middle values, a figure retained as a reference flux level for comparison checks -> 1.89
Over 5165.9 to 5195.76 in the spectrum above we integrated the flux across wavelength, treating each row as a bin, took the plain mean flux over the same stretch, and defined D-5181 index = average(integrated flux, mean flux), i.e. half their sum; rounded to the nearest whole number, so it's 49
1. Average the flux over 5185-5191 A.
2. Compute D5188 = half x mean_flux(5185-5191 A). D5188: 1.68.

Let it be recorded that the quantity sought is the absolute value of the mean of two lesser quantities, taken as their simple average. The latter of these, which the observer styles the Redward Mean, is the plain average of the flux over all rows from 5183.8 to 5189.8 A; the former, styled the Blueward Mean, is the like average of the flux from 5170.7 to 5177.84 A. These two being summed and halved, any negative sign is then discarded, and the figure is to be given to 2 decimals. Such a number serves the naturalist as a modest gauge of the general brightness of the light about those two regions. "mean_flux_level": 2.83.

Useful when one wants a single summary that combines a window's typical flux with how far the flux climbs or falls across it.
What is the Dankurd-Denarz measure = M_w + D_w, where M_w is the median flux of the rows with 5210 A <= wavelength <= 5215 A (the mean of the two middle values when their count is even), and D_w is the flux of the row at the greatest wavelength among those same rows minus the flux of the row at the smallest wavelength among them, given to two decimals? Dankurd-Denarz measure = 4.09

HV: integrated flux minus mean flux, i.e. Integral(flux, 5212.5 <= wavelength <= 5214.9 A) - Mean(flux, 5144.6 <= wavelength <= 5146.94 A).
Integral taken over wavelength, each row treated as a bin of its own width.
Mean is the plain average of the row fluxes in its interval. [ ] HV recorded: 6.0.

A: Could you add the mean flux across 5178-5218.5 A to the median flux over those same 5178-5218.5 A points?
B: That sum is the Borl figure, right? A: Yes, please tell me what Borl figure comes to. 7.5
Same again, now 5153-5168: 7.5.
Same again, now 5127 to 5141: 7.3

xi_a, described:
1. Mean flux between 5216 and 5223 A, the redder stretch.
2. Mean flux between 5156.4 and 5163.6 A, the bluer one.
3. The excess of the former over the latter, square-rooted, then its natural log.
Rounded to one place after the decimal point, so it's -1.0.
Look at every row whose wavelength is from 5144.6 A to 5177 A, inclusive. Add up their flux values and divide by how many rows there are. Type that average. 3.43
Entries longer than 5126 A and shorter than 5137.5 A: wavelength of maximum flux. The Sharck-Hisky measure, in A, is 5133.33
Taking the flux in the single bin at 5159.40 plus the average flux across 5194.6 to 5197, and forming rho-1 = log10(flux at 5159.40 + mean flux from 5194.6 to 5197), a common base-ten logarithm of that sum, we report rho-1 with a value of 0.885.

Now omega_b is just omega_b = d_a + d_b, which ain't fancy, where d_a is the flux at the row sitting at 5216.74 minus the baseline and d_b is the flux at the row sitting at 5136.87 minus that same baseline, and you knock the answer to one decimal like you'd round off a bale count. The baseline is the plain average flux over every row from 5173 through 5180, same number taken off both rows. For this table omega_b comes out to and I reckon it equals 1.4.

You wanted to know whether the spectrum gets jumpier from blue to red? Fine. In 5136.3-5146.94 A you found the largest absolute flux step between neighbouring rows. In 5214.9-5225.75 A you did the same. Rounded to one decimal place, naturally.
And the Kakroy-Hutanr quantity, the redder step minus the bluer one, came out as -0.1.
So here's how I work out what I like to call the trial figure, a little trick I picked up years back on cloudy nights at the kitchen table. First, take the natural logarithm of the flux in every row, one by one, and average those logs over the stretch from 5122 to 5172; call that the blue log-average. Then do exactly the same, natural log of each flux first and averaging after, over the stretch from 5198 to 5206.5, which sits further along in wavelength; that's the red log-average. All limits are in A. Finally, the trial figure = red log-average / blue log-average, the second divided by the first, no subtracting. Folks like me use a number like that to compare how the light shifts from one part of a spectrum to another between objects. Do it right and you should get 1.08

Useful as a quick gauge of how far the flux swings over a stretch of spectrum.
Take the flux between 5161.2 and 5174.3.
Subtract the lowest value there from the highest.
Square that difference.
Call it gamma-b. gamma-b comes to 5.6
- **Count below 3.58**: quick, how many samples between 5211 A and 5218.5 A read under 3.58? 0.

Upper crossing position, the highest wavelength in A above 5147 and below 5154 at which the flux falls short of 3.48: 5149.90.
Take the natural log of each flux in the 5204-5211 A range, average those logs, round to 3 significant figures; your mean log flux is 1.29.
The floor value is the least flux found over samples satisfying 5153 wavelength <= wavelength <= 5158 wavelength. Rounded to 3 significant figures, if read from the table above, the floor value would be 3.23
